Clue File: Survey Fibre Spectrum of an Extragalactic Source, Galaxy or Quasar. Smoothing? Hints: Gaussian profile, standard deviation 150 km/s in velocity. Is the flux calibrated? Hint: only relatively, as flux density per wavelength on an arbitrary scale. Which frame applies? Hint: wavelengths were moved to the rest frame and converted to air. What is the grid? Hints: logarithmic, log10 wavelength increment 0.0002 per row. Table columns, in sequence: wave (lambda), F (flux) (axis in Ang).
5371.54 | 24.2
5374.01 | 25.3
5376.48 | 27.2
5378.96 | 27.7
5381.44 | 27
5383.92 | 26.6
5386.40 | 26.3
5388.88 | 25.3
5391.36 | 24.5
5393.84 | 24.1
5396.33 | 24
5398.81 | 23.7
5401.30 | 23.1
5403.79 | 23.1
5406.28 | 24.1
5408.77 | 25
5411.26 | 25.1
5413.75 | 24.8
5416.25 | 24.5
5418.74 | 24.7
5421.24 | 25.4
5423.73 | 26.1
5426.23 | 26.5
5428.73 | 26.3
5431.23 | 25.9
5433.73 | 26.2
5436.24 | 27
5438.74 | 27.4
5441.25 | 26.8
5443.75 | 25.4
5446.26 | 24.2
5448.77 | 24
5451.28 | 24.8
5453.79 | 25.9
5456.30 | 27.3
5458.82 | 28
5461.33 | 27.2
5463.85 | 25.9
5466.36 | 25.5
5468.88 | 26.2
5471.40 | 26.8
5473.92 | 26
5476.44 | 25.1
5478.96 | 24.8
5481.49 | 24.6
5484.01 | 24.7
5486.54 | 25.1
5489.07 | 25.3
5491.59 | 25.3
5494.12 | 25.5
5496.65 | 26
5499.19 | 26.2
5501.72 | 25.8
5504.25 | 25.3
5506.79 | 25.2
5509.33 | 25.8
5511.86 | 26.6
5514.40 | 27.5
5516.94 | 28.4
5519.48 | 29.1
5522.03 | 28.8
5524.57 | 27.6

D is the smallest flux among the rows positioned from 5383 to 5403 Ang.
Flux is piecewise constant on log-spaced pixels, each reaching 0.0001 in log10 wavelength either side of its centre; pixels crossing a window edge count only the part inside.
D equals 23.1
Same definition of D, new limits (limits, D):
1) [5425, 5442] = 25.9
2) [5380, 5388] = 26.3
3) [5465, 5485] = 24.6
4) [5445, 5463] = 24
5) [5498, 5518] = 25.2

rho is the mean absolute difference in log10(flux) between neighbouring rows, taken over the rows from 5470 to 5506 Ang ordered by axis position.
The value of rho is 0.0061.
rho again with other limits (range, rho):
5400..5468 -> 0.0108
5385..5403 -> 0.0094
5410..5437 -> 0.0073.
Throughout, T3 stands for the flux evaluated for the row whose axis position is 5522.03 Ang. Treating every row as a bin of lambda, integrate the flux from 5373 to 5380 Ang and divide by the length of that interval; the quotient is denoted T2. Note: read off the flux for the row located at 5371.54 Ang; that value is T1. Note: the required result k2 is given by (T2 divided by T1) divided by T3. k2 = 0.038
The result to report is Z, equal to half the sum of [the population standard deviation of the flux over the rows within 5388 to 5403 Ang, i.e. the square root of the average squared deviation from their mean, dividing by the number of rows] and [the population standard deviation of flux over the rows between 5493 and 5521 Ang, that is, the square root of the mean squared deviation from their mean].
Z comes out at 0.96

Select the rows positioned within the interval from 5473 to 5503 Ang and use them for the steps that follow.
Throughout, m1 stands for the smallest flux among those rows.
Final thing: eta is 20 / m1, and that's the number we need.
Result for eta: 0.813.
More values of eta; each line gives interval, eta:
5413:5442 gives 0.816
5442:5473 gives 0.833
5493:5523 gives 0.794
